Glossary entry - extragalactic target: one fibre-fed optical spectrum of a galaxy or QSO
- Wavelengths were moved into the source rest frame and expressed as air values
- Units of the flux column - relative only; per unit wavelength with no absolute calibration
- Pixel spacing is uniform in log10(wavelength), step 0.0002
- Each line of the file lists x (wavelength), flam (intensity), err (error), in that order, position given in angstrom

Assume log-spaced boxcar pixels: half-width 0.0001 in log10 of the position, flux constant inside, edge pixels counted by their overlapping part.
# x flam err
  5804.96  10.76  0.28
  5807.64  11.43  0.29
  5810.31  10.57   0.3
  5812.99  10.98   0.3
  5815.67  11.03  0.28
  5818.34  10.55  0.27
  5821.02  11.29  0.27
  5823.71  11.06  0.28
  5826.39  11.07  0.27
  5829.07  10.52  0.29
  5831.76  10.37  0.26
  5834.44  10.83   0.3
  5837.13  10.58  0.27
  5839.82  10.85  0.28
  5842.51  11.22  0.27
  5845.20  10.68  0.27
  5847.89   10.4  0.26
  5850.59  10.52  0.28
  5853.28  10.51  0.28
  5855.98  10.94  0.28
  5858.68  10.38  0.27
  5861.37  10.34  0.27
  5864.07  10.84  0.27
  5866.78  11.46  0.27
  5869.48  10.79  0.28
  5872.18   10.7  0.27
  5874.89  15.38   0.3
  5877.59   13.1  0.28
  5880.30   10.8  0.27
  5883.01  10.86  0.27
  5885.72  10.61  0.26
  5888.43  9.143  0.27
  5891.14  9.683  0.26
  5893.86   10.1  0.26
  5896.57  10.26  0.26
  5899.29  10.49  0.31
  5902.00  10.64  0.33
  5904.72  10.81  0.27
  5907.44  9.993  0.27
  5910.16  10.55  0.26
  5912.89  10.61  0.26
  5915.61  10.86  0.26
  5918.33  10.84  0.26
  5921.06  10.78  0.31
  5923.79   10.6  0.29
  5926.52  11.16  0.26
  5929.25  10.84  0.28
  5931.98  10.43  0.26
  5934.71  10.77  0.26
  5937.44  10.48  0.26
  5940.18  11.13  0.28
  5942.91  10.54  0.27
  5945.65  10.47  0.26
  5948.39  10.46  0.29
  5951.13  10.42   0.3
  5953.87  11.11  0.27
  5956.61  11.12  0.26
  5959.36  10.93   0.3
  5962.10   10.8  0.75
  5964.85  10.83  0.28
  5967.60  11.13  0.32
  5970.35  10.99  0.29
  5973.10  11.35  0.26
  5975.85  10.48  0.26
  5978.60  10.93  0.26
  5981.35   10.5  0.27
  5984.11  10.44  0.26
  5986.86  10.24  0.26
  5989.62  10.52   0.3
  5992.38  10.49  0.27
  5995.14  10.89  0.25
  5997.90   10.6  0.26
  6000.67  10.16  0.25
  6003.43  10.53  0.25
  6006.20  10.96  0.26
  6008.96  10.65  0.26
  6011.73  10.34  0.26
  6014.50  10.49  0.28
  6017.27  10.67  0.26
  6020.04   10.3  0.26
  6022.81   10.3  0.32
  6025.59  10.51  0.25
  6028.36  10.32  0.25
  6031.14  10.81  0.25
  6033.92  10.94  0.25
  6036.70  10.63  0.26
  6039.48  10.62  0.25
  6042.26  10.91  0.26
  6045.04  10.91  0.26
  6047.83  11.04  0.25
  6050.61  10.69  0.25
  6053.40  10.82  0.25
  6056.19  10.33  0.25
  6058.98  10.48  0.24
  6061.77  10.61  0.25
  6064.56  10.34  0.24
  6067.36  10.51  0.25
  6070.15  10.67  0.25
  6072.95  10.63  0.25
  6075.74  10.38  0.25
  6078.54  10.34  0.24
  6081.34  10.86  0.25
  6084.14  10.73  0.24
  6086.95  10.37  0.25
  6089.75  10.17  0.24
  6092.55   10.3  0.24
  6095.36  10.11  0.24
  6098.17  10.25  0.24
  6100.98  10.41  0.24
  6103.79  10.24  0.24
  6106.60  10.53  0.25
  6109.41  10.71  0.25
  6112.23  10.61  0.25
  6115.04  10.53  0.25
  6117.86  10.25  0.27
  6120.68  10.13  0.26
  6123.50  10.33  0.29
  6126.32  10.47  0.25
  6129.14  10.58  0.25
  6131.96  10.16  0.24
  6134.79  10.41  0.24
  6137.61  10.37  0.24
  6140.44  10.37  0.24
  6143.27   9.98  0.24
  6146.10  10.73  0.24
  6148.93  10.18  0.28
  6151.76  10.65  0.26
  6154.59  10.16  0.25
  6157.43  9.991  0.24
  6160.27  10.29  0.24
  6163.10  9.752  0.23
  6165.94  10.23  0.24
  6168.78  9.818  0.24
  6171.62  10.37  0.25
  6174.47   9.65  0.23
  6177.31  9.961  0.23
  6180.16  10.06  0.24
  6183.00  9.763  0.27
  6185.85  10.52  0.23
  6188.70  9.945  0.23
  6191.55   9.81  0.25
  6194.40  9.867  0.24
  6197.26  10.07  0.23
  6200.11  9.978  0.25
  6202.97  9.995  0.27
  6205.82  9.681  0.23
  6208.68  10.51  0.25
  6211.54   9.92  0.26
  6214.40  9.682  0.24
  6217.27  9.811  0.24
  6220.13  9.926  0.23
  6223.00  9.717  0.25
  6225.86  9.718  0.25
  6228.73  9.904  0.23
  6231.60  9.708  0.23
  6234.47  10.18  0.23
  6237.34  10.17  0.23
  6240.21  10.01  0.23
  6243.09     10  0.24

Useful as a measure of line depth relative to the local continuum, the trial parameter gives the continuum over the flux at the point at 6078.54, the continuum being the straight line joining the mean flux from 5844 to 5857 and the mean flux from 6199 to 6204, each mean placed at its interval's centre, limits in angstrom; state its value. 0.99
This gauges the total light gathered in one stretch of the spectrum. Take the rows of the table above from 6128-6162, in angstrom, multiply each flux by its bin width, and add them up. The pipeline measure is 351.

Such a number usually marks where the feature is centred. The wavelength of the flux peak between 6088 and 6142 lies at 6109.41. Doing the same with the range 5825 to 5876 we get 5874.89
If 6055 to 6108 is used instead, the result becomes 6081.34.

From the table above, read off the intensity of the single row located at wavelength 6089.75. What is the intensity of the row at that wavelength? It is 10.17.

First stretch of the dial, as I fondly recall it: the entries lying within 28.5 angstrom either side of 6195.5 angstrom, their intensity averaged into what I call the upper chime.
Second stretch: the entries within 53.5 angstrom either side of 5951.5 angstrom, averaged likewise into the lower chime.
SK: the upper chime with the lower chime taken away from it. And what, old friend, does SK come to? -0.7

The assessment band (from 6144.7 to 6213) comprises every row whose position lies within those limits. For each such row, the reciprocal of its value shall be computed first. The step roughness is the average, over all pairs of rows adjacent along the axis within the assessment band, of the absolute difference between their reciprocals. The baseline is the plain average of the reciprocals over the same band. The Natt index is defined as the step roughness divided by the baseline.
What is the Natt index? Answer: 0.038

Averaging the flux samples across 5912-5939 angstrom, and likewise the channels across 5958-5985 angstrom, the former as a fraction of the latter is 0.99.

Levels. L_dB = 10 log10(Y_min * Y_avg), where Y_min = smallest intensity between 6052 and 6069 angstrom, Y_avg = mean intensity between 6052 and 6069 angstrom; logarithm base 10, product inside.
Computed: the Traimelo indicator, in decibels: 20.36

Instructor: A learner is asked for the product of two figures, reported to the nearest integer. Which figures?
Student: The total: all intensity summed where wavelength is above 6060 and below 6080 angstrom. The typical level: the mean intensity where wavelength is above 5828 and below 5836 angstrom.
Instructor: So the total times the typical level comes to 777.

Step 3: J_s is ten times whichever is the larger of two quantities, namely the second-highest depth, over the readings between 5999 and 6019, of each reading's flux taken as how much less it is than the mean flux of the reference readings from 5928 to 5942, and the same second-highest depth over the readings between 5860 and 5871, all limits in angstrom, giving 3.9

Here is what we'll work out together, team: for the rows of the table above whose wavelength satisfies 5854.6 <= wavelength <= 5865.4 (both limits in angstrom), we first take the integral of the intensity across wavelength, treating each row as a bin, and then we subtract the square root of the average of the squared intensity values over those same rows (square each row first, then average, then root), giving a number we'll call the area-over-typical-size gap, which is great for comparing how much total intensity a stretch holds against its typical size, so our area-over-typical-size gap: 104.1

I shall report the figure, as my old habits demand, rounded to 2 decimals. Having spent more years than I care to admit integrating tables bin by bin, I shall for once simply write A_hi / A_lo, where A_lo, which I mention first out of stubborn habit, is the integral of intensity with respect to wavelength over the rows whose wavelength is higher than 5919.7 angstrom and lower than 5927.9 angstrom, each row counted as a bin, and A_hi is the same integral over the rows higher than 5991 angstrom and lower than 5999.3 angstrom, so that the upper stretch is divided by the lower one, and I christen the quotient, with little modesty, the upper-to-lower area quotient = 0.99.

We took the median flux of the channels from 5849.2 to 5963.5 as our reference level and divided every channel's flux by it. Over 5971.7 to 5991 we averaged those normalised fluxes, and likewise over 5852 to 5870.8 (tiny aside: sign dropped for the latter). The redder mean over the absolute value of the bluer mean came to 0.99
